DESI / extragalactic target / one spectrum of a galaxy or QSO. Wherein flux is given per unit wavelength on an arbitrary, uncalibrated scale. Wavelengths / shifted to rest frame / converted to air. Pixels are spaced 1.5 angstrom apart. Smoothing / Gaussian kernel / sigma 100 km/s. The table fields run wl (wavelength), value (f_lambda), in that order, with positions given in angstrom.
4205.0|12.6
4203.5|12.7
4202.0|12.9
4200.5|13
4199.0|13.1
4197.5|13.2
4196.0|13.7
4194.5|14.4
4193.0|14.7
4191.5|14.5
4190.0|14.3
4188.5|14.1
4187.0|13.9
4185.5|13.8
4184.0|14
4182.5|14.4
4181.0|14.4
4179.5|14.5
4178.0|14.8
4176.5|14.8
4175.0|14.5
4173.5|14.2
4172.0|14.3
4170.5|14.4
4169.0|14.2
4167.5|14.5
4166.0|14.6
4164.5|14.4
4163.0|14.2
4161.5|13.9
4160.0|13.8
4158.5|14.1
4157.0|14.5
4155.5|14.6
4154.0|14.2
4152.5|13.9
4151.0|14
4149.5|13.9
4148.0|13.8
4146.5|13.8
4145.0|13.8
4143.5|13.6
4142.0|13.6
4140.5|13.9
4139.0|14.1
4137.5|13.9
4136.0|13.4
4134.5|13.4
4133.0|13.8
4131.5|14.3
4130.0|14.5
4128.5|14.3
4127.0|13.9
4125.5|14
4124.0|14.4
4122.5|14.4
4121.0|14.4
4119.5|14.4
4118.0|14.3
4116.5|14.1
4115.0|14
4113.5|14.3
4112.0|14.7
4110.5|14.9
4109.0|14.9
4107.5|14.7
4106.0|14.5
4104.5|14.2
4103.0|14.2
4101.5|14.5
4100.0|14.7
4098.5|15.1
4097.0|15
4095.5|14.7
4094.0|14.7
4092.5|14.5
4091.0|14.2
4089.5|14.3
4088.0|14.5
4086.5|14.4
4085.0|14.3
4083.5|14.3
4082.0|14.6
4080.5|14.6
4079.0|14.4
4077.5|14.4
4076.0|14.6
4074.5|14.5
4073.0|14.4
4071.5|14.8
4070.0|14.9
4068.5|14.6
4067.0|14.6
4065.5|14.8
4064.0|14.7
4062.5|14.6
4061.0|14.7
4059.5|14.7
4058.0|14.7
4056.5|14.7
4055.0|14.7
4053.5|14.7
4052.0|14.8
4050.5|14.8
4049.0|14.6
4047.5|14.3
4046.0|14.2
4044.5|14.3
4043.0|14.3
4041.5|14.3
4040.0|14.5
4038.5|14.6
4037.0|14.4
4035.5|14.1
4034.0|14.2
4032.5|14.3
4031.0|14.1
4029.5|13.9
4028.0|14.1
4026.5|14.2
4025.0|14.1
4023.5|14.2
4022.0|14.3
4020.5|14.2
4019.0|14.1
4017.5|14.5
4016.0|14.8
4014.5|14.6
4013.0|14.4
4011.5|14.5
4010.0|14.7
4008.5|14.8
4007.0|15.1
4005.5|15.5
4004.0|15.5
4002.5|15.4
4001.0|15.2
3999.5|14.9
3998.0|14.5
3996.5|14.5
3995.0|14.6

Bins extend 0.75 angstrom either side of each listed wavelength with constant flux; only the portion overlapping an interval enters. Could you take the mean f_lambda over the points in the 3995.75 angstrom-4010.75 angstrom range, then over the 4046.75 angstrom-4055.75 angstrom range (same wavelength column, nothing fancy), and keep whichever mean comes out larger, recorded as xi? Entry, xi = 15.0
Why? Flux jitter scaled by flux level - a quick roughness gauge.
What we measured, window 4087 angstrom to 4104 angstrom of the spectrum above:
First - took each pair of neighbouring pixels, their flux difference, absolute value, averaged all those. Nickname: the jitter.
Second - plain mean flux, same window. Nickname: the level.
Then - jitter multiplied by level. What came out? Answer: 3.06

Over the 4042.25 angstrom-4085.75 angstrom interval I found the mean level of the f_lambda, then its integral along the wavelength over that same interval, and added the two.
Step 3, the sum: 648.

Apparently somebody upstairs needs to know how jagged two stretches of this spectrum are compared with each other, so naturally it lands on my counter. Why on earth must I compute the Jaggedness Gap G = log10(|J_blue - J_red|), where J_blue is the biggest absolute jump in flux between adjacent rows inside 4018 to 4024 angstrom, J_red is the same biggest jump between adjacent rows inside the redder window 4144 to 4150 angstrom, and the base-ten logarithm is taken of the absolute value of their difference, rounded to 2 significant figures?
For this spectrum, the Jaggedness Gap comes -15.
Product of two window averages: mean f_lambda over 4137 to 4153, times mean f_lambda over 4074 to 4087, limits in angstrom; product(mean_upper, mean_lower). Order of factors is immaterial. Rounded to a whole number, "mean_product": 200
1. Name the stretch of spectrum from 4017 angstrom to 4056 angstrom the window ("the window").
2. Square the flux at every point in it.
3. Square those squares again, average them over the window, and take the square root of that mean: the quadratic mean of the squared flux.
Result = 206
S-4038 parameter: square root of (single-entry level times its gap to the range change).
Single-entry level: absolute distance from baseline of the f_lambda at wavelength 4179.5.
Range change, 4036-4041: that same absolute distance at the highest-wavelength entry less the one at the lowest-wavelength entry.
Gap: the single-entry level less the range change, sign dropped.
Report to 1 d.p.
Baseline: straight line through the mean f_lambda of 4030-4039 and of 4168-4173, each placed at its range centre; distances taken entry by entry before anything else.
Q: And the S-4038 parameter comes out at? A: 0.1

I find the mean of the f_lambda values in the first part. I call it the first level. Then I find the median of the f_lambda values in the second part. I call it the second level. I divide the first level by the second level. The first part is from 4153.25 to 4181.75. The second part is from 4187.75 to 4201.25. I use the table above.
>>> 1.02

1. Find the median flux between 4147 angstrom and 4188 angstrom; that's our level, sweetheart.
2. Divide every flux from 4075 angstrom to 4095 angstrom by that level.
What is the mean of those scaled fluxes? 1.02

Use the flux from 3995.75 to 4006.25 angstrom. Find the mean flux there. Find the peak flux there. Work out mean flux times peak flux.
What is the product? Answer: 234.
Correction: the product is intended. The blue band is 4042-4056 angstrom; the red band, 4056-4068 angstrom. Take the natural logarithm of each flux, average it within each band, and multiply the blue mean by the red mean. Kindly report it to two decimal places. 7.19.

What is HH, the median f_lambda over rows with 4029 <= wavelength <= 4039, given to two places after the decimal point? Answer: 14.20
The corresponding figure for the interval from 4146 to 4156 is 13.90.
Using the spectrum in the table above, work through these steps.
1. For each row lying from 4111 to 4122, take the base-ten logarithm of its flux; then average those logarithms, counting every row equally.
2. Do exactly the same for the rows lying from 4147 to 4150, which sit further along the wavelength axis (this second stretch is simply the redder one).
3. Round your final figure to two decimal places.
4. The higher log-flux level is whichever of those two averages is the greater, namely 1.16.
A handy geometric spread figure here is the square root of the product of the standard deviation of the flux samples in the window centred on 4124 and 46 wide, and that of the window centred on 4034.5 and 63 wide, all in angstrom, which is 0.37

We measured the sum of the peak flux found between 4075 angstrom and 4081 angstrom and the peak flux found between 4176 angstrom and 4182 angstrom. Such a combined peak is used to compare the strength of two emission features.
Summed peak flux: 29.4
